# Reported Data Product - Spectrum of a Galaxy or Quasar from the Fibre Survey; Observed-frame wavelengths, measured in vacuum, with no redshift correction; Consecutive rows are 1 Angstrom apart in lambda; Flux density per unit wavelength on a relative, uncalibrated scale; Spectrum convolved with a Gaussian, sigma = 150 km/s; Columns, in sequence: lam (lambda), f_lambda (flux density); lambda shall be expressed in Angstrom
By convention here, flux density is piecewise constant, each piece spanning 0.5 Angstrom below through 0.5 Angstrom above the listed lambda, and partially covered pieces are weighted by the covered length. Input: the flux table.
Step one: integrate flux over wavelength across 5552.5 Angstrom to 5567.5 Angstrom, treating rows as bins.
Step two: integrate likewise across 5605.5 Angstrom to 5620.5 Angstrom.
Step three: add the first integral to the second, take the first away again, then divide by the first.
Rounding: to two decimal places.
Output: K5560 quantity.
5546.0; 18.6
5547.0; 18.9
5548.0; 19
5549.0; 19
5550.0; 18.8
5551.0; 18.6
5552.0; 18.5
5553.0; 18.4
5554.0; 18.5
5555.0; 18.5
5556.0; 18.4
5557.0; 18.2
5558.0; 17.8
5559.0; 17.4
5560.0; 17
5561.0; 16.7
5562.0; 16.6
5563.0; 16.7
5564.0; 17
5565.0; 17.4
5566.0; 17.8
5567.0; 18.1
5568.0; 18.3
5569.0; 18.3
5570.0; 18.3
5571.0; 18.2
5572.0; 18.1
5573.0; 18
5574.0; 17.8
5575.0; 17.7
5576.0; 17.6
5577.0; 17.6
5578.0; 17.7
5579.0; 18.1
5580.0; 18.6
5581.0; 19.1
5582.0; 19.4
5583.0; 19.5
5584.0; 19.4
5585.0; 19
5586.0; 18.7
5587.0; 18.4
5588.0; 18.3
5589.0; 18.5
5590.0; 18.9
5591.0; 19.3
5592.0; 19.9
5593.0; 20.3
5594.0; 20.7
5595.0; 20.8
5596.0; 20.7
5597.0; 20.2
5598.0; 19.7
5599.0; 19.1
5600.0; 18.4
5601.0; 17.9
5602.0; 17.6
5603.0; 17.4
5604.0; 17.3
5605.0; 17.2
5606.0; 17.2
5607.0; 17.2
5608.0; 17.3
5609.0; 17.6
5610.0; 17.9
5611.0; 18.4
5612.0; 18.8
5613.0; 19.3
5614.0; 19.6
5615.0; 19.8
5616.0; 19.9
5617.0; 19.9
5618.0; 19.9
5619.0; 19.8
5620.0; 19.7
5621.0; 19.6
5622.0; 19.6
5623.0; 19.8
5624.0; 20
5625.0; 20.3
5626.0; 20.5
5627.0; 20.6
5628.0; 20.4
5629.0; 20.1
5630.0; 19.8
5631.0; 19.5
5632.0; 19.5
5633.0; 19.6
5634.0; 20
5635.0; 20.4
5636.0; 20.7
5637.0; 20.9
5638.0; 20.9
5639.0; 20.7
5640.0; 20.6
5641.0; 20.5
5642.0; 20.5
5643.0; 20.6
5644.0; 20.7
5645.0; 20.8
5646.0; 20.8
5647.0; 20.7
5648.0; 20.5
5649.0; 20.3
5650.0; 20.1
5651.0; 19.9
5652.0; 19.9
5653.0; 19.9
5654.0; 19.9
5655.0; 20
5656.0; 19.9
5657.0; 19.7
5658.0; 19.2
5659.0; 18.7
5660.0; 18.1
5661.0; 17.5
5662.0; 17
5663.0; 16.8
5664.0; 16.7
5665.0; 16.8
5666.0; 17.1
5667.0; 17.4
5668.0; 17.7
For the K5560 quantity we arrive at 1.07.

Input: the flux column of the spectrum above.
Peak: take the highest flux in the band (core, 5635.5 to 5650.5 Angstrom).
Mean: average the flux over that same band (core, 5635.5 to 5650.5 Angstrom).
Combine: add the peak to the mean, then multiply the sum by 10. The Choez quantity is 415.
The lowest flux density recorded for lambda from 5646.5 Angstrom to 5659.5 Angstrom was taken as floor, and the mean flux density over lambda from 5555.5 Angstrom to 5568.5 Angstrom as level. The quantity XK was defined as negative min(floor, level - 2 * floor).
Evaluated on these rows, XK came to 20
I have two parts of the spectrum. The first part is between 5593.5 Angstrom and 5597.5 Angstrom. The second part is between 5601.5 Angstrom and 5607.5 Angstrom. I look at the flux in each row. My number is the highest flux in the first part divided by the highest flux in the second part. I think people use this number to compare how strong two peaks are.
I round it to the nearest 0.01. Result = 1.18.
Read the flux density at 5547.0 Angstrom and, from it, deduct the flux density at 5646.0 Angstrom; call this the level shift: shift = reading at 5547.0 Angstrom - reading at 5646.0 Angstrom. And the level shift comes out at -1.9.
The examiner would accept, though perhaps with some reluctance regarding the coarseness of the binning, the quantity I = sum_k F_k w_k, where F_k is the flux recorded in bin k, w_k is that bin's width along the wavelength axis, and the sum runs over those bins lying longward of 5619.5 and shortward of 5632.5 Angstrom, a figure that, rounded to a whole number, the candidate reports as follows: 259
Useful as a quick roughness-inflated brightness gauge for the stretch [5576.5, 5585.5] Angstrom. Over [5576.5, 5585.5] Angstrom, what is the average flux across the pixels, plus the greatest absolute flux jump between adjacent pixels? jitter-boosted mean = 19.2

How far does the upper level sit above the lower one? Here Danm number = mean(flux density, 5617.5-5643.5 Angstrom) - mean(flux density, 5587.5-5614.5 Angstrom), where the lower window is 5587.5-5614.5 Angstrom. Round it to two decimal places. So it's 1.45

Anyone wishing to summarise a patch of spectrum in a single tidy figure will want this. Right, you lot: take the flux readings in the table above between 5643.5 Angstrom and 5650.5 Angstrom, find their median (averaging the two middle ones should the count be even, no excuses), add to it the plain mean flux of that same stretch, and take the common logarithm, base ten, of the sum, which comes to 1.62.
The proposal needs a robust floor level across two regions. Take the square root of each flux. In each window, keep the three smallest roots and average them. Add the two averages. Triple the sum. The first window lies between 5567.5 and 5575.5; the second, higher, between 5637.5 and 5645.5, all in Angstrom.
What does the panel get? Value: 26.3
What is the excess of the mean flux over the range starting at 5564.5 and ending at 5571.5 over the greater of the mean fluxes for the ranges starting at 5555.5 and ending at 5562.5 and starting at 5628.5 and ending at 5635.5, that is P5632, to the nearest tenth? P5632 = -1.8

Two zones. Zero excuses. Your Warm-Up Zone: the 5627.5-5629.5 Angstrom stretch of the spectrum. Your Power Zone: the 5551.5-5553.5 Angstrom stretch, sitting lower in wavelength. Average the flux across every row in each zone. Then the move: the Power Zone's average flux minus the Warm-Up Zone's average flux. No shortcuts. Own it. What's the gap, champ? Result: -2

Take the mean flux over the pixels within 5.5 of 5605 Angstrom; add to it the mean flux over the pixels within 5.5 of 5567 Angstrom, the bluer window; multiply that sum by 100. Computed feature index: 3525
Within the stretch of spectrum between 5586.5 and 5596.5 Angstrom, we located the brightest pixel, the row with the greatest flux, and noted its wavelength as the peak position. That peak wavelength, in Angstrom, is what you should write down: 5595.0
